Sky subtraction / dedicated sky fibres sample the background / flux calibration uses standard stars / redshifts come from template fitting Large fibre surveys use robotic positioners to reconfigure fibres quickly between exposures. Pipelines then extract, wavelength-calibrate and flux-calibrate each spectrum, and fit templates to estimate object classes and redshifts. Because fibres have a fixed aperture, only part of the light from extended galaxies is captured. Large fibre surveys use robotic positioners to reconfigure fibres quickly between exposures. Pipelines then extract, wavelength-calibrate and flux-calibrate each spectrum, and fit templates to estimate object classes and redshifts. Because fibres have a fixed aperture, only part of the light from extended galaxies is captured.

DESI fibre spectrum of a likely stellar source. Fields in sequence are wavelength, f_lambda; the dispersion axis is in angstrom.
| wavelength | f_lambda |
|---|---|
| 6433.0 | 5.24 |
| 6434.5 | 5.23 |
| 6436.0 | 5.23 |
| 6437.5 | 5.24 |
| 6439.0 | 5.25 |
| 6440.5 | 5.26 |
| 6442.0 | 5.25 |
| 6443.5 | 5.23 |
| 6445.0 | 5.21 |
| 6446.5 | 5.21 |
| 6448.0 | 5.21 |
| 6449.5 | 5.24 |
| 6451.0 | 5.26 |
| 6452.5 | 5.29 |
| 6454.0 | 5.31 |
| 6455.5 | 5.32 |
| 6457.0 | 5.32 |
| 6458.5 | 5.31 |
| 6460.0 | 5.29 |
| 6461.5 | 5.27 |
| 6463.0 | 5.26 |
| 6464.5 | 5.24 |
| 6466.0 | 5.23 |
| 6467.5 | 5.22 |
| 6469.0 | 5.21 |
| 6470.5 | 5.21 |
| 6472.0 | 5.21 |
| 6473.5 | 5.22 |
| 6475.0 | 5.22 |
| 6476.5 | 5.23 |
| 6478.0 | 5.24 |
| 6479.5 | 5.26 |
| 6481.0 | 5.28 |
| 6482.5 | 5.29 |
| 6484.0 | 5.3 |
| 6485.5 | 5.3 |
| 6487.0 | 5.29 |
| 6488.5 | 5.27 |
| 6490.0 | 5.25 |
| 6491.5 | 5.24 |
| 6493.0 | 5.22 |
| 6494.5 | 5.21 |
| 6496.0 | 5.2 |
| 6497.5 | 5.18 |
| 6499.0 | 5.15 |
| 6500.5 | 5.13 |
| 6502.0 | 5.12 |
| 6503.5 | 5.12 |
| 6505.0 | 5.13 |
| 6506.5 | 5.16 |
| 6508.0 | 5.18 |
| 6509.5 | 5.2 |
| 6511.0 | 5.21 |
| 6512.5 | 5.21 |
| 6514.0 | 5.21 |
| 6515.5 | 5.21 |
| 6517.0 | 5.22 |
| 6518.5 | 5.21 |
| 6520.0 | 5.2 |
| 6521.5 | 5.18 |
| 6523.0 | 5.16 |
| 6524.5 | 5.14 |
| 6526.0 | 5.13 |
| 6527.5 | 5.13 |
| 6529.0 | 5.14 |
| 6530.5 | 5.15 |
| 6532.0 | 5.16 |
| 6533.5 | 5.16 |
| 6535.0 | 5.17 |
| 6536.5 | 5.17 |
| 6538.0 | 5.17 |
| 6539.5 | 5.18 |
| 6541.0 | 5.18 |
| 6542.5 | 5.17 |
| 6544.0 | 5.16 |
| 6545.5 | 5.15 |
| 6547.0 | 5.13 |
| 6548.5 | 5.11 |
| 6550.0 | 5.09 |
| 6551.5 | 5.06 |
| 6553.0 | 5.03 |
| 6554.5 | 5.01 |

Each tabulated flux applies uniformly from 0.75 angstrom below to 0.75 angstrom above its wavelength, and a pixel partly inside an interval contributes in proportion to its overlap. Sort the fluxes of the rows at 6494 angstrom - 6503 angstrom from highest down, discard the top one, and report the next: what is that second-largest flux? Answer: 5.2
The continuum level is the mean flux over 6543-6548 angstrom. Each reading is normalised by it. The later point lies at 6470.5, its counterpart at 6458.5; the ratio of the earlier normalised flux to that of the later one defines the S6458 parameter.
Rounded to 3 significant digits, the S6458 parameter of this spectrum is 1.02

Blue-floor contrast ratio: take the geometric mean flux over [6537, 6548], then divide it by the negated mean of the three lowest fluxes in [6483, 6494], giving -0.986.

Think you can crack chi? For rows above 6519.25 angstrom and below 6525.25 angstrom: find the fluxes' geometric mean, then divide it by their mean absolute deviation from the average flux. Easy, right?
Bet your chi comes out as 258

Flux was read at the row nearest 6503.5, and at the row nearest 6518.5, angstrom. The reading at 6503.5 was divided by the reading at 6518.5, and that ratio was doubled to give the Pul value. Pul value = 1.97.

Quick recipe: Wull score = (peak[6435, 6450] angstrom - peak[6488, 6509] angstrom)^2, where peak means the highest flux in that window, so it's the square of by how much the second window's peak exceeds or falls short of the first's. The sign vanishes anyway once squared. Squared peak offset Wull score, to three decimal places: 0.000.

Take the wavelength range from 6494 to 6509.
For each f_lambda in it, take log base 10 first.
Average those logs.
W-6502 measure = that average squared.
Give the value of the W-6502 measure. 0.508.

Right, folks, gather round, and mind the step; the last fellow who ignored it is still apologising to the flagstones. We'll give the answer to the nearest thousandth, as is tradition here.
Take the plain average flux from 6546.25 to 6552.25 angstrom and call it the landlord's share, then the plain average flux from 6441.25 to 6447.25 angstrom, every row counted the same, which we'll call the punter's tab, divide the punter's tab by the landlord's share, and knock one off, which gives 0.025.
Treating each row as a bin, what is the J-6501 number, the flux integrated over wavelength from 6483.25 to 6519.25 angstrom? 187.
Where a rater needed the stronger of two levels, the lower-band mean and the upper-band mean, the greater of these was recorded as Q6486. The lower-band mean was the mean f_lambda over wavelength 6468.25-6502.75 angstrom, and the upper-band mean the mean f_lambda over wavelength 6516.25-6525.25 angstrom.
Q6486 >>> 5.23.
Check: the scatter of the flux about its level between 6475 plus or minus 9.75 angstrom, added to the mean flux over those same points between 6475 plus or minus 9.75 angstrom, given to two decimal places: 5.27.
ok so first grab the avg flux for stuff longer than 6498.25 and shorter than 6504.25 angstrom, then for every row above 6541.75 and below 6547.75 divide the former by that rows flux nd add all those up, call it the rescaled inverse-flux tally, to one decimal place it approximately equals 4.0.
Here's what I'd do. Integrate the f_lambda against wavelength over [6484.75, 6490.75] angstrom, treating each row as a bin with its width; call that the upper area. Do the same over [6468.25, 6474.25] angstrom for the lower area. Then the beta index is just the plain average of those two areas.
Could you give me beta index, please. 31.5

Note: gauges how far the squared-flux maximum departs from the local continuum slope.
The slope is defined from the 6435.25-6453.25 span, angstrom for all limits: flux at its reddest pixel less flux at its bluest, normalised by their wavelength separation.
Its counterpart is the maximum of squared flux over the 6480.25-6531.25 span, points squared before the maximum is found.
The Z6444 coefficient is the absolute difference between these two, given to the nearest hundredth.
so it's 28.09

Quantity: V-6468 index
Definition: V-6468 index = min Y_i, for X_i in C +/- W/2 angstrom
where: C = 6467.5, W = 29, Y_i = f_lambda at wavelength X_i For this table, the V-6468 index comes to 5.21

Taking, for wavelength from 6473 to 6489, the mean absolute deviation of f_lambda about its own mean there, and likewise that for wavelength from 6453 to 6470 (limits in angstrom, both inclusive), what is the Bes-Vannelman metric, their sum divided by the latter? 1.8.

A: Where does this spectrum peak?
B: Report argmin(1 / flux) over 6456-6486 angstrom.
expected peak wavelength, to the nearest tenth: 6457.0 angstrom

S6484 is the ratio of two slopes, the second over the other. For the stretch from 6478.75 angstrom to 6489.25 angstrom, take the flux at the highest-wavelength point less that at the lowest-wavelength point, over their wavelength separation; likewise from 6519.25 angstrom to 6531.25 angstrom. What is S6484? -4.3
